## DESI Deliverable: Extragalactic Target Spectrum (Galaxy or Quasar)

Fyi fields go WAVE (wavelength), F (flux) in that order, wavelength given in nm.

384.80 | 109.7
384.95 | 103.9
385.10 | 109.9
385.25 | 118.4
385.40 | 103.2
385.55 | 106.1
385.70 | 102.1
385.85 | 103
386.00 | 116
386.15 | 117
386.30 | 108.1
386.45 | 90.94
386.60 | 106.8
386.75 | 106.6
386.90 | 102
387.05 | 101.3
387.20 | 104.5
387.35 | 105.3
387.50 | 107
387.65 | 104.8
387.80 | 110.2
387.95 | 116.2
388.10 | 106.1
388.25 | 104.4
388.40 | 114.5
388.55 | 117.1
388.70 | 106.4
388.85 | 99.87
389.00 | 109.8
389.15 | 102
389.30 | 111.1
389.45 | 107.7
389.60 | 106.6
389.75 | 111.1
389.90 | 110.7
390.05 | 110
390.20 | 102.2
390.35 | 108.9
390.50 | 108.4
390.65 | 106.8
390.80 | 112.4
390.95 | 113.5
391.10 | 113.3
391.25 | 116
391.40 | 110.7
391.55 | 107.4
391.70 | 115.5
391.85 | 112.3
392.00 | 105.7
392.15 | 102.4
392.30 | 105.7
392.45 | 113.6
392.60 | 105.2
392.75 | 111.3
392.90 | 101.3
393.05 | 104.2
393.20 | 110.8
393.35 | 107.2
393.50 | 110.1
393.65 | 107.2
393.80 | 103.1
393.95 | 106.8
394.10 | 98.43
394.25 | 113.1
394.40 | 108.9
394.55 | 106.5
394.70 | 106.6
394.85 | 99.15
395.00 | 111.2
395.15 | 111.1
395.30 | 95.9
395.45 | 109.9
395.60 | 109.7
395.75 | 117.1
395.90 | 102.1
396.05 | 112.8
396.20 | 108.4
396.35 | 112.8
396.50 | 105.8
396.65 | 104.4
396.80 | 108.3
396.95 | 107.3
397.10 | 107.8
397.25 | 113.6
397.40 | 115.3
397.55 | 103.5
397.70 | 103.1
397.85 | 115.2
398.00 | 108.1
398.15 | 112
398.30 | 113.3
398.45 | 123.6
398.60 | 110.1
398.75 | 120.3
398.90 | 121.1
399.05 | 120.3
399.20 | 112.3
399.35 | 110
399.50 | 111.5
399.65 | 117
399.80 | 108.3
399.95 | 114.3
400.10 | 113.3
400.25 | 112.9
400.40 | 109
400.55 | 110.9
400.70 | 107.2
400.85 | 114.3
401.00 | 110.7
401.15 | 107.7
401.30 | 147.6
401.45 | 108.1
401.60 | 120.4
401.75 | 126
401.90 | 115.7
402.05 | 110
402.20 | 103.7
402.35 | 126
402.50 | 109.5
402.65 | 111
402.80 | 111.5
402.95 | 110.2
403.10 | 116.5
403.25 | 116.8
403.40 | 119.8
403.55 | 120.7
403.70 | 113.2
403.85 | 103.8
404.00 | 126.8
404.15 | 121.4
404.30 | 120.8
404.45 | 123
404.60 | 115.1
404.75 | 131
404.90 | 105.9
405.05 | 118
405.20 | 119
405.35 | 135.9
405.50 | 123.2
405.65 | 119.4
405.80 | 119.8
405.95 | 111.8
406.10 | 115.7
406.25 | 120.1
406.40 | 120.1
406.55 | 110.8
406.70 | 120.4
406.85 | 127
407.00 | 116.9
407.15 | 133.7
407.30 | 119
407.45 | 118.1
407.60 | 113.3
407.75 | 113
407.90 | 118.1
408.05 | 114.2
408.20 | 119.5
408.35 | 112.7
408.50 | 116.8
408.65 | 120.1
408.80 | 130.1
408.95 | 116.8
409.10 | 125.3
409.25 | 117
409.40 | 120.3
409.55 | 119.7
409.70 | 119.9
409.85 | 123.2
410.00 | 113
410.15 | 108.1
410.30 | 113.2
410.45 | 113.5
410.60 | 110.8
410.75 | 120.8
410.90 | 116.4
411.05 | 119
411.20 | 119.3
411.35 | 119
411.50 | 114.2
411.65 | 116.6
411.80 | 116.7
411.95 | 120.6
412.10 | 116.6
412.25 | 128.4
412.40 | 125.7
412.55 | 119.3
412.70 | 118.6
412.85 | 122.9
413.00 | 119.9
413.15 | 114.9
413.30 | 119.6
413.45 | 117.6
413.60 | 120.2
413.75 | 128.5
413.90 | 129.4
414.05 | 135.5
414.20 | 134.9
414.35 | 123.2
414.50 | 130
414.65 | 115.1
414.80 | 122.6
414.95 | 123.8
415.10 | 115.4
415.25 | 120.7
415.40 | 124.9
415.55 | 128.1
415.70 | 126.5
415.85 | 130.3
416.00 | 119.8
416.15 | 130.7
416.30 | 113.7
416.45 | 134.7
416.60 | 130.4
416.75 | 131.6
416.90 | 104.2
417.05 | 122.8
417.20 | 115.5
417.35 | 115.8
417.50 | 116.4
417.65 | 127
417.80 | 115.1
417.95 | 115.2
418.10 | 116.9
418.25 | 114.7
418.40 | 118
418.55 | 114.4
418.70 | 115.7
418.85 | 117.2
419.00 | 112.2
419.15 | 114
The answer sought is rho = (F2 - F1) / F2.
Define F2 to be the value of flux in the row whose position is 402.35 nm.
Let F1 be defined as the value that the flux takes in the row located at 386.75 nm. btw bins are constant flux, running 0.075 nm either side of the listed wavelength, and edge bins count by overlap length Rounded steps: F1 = 106.6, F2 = 126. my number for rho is 0.154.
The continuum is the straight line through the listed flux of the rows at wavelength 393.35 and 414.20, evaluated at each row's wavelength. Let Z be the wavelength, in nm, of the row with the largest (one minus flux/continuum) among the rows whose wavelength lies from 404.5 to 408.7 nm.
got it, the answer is 404.90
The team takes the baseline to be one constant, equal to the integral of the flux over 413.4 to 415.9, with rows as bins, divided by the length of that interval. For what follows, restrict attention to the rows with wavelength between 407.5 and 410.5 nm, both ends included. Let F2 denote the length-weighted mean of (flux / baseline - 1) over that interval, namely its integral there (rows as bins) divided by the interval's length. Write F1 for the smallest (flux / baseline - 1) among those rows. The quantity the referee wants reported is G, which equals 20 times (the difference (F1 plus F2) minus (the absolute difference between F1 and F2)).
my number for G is -5.4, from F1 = -0.136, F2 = -0.061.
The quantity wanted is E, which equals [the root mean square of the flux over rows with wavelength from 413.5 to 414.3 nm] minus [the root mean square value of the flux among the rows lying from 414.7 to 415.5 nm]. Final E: 8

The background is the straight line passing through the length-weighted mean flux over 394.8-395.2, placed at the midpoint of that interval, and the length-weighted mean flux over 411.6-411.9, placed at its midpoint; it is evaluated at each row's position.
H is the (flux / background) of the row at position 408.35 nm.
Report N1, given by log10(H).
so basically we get -0.009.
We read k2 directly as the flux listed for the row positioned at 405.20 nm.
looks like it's 119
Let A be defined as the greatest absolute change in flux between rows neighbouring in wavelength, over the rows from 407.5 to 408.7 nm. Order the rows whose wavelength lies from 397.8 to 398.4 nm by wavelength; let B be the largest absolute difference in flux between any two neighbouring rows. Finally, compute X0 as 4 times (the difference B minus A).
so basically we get 1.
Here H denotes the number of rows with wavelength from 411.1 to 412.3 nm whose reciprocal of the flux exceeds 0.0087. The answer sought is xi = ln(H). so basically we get 0.0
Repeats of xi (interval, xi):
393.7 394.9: 2.1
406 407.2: 0.0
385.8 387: 1.8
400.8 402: 1.4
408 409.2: 0.7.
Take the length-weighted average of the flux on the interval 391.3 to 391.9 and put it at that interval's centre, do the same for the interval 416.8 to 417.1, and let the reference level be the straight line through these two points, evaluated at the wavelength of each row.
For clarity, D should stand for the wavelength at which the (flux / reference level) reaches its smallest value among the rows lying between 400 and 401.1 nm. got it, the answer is 400.70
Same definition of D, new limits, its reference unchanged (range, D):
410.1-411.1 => 410.15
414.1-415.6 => 414.65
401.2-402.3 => 402.20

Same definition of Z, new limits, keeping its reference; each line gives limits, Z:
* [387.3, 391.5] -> 388.85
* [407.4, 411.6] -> 410.15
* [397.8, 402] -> 401.15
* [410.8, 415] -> 414.65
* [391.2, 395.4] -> 395.30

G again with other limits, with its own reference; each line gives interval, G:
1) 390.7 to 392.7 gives -7.3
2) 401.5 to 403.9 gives -6.8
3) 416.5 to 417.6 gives -6.7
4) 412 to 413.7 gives -3.3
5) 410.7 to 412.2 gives -3.5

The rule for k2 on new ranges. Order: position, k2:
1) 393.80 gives 103.1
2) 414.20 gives 134.9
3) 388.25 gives 104.4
